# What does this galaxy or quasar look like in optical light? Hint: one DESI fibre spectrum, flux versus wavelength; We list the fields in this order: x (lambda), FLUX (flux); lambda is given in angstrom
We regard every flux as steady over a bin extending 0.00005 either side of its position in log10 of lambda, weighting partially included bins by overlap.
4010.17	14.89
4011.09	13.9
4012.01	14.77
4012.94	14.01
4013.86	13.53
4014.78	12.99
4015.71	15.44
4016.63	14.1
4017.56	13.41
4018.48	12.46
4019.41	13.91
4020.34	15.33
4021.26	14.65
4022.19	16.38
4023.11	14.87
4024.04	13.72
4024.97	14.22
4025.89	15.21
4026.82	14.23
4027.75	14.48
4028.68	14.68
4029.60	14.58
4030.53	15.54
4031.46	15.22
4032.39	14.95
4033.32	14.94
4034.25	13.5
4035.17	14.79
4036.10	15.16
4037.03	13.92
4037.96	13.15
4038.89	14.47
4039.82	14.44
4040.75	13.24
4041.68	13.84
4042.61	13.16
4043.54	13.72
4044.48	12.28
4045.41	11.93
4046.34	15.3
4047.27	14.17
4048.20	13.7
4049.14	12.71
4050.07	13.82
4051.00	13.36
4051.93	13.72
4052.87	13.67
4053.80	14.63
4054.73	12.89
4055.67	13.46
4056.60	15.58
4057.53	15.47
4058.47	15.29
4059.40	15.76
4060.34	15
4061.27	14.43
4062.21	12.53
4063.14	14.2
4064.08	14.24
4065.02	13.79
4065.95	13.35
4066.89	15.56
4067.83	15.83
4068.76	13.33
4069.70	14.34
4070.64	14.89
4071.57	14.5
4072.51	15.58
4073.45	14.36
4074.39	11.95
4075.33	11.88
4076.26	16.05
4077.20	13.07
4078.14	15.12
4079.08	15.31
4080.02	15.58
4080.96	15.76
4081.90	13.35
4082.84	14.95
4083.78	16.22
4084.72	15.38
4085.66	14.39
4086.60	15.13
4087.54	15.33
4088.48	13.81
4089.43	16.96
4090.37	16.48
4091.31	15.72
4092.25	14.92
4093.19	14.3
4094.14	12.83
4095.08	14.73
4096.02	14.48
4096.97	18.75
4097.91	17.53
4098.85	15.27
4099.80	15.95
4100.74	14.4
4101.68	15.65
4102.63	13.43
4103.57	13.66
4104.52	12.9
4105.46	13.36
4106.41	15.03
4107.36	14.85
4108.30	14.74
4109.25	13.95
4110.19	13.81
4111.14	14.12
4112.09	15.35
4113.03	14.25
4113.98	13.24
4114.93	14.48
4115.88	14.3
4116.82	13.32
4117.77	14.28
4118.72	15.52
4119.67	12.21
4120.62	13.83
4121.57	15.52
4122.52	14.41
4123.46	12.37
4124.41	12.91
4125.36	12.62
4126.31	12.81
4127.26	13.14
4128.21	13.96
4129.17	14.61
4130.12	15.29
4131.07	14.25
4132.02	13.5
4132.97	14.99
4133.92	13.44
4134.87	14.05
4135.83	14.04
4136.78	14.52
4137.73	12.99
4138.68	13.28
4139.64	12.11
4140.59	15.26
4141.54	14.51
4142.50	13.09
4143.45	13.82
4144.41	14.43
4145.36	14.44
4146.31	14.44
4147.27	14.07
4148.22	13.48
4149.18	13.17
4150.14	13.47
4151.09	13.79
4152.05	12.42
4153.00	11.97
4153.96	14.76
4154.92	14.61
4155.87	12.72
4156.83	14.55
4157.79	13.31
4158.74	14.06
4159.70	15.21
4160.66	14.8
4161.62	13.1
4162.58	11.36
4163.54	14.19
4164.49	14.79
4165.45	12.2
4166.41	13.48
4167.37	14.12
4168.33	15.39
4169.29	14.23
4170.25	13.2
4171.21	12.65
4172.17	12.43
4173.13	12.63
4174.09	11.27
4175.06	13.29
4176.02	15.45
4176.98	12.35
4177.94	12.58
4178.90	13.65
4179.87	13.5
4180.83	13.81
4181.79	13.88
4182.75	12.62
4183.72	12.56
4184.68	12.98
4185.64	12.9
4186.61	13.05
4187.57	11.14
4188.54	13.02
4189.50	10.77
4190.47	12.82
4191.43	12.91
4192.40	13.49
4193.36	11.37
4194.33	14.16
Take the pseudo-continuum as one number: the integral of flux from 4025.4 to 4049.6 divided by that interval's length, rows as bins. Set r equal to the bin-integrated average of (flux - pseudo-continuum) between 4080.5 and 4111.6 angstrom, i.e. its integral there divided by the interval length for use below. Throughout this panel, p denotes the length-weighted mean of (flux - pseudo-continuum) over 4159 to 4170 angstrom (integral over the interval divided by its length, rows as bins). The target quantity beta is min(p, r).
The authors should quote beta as -0.2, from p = -0.2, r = 0.8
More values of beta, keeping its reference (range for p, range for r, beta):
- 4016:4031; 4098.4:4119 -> 0.2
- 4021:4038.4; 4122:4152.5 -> -0.4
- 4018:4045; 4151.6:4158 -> -0.6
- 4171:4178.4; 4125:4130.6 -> -1.3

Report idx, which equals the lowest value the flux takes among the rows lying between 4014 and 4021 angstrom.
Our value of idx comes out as 12.46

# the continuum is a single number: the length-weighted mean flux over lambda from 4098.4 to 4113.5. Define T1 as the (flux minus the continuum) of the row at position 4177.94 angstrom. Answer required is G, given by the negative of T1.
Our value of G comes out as 1.8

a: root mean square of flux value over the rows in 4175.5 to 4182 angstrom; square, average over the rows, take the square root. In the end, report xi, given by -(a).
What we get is -13.6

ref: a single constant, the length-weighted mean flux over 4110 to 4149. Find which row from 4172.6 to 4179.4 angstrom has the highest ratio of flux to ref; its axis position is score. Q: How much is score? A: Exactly 4176.02 angstrom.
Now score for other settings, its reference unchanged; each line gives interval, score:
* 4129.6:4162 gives 4130.12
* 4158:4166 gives 4159.70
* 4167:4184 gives 4176.02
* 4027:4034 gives 4030.53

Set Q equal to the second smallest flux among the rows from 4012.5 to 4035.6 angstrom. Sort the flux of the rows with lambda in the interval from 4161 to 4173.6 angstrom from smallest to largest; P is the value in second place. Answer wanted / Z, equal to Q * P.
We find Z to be 158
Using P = 12.2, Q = 12.99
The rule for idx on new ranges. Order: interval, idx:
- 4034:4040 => 13.15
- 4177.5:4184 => 12.56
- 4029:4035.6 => 13.5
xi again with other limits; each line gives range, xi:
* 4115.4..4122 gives -14.2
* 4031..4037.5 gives -14.7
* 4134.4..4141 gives -13.8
